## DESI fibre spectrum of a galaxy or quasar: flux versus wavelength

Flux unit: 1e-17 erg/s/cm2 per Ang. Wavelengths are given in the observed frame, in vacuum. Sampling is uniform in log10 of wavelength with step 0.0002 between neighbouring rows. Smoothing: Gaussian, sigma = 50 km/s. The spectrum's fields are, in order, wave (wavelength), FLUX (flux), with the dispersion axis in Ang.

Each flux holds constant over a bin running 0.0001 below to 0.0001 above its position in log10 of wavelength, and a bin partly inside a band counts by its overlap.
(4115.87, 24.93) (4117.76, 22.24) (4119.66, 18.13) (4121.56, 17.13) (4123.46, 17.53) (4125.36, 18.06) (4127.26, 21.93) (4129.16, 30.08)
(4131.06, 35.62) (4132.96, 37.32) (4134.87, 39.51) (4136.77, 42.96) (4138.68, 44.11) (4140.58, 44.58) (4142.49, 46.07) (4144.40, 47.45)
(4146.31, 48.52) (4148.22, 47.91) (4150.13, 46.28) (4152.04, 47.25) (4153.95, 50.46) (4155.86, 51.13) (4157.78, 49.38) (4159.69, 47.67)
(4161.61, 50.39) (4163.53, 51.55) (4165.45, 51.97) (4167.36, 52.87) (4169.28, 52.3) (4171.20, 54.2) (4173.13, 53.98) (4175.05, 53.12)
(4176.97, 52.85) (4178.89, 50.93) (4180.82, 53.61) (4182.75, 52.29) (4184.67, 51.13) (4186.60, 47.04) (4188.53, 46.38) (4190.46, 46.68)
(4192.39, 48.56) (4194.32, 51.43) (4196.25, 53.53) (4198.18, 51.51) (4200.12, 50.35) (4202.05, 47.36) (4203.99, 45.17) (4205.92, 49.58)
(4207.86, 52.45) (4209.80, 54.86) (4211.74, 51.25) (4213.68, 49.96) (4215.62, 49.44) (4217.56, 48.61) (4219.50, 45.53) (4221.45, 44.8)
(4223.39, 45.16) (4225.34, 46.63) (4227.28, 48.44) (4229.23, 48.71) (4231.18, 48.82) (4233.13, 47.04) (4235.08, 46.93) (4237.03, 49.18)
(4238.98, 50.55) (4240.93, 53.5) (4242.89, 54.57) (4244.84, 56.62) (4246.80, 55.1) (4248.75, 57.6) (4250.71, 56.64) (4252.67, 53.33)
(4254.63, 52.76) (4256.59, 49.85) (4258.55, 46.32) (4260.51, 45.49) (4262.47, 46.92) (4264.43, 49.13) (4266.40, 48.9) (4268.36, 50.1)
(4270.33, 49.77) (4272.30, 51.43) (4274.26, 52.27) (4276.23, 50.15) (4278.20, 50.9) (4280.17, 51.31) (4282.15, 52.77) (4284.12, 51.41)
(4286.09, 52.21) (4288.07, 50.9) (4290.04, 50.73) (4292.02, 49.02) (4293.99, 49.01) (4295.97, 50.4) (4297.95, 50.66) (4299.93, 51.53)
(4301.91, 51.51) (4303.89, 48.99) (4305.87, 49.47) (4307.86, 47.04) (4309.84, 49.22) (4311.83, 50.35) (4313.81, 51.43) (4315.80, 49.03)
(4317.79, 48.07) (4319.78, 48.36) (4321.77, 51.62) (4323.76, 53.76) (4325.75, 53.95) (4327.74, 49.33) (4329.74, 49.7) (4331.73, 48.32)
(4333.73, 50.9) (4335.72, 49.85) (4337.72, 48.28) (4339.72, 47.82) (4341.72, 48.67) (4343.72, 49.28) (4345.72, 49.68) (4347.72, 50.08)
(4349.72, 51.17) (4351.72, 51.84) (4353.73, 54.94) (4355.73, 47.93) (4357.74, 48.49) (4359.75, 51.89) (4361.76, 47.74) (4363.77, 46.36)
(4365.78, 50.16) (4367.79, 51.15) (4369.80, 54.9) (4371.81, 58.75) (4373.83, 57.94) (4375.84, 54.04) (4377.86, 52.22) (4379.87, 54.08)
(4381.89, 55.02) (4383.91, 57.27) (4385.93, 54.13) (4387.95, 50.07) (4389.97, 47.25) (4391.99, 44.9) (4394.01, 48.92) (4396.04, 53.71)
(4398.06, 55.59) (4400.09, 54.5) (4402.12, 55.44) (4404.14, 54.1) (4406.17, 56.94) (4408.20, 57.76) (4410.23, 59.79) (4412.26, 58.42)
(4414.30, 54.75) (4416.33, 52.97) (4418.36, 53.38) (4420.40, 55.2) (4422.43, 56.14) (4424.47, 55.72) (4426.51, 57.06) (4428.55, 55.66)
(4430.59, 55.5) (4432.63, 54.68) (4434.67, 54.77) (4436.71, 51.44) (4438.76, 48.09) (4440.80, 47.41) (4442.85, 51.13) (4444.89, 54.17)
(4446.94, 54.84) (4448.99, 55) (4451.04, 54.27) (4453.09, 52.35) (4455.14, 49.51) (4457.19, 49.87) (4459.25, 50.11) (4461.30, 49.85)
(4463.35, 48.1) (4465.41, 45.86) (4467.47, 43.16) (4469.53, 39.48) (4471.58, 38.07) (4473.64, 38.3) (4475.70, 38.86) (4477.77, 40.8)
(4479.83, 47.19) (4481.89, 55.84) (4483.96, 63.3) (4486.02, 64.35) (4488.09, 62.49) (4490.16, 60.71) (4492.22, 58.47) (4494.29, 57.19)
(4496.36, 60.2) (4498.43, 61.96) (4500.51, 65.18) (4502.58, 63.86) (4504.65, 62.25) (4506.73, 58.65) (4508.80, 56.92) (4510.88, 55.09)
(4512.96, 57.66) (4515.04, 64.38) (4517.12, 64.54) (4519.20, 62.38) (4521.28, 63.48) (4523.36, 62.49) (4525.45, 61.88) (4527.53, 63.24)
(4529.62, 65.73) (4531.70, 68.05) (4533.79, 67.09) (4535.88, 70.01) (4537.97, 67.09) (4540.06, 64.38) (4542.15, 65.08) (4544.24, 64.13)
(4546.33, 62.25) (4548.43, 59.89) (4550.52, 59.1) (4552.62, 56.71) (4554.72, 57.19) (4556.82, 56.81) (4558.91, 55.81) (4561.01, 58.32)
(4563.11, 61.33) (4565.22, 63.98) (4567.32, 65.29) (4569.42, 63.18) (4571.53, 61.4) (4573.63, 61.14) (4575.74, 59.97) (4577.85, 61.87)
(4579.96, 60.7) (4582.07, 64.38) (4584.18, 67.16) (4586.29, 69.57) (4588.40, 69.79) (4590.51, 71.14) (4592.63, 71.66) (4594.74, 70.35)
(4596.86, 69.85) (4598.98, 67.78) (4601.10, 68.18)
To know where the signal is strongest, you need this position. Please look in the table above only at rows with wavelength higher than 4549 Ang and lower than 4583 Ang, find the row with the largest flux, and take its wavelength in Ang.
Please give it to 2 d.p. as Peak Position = 4567.32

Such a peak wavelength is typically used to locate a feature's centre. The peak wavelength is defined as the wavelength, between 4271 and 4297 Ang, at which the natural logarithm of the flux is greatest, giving 4282.15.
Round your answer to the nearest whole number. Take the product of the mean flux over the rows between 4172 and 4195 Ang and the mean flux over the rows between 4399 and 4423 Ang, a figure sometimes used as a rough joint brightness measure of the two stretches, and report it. 2826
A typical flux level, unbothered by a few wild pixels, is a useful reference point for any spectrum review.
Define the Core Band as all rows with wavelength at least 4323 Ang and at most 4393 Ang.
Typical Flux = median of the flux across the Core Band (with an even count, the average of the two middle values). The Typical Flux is 50.2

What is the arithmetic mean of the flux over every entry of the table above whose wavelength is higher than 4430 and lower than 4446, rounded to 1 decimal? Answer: 52.1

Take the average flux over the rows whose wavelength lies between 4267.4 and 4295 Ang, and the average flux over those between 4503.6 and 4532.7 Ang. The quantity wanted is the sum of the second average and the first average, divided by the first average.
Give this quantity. 2.22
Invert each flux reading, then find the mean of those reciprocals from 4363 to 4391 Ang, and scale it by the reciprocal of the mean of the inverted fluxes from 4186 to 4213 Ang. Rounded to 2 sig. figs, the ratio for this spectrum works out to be 0.94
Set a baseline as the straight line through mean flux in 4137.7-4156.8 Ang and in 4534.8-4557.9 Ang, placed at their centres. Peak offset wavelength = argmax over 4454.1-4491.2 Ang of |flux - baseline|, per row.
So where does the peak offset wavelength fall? 4471.58 Ang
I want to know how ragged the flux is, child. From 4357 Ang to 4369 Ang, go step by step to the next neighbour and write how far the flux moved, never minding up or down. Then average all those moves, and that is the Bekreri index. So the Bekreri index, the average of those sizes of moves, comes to 2.7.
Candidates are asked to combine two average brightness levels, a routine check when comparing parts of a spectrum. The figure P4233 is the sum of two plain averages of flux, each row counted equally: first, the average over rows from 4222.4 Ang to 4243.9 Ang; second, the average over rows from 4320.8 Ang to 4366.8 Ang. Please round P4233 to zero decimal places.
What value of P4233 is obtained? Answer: 99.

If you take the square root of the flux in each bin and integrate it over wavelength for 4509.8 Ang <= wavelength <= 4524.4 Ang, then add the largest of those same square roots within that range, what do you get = 122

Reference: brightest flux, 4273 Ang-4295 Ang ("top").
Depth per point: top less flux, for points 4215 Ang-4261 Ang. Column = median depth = 4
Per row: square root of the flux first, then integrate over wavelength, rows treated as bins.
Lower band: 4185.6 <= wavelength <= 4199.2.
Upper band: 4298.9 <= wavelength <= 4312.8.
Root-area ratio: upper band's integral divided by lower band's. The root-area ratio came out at 1.03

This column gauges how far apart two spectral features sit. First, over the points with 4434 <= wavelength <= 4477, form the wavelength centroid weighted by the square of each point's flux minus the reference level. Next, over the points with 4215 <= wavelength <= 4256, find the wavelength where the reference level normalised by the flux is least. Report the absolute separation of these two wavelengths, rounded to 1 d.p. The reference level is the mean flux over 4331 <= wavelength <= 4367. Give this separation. 217.6 Ang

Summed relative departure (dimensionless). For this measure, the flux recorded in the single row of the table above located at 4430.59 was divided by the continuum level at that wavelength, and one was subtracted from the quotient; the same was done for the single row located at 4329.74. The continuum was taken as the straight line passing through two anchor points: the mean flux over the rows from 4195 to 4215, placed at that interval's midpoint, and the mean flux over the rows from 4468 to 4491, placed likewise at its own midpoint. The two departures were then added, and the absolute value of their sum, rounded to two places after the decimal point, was 0.10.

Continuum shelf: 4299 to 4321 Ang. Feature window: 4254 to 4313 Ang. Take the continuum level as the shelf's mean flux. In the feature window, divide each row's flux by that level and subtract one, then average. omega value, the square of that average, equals 0.000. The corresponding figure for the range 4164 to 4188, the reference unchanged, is 0.003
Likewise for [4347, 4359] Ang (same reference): 0.001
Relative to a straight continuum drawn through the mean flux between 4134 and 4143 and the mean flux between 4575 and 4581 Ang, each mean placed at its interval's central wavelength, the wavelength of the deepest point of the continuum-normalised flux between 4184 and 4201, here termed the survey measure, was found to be 4188.53 Ang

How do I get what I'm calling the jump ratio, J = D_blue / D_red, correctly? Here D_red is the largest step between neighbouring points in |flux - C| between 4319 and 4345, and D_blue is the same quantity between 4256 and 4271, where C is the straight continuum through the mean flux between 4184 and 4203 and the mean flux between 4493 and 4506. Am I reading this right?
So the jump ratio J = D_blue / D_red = 0.77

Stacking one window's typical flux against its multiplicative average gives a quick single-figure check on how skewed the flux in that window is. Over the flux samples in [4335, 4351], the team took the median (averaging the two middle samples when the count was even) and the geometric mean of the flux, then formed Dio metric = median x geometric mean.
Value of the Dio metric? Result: 2442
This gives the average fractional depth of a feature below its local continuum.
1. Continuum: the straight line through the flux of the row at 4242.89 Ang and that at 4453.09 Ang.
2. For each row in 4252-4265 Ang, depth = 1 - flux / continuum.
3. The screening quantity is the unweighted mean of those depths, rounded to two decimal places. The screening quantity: 0.10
